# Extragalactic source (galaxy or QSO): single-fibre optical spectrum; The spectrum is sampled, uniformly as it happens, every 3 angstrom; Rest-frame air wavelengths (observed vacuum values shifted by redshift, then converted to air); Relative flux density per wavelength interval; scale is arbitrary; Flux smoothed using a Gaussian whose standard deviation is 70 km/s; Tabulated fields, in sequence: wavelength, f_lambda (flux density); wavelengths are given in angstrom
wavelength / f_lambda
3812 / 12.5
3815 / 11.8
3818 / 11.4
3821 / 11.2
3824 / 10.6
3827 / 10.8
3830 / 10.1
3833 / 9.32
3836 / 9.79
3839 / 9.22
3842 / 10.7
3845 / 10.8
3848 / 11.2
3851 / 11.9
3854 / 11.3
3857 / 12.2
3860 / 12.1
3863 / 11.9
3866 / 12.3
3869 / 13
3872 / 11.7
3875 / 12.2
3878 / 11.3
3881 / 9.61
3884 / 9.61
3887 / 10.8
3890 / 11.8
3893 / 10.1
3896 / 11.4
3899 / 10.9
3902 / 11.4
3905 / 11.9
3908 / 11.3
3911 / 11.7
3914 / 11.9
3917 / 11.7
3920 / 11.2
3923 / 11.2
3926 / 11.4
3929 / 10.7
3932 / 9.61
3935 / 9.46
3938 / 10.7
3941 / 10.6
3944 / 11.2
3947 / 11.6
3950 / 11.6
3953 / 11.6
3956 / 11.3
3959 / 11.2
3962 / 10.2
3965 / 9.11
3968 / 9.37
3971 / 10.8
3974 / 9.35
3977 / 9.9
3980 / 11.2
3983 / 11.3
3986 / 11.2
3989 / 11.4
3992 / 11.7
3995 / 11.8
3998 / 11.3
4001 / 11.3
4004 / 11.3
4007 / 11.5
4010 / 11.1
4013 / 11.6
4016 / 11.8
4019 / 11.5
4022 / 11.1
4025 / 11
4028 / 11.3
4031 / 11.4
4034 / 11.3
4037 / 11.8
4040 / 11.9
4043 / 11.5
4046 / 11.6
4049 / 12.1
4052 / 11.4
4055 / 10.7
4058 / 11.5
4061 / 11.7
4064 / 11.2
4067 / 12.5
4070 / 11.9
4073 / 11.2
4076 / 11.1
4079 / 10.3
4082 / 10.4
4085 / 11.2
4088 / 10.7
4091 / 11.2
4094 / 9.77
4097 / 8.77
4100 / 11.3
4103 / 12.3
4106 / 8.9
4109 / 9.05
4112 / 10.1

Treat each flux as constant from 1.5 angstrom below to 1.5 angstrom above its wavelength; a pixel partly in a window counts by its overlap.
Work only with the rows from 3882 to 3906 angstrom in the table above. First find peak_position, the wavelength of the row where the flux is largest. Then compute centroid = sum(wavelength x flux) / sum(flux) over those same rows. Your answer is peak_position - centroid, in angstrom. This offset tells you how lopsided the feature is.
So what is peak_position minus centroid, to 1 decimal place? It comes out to 10.2 angstrom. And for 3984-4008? -1.5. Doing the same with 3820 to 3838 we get -7.2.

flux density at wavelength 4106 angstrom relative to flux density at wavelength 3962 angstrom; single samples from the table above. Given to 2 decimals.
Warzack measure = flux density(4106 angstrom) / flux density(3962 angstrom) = 0.87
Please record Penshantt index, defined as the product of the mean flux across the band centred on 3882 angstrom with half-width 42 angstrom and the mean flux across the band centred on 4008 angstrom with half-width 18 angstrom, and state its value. 130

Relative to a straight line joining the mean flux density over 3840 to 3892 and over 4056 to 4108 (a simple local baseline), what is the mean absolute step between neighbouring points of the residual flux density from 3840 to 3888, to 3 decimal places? 0.647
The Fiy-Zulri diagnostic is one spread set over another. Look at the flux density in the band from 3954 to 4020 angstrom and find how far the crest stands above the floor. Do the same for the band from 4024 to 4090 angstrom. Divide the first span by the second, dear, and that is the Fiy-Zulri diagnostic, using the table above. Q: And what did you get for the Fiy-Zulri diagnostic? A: 1.22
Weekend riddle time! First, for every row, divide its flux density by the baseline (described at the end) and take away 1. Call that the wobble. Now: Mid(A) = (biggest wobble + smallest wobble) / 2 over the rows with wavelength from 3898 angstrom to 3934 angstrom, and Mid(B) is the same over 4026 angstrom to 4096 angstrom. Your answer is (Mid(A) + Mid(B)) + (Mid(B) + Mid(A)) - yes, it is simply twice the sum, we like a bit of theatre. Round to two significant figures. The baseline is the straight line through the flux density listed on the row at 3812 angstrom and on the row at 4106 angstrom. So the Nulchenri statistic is 0.34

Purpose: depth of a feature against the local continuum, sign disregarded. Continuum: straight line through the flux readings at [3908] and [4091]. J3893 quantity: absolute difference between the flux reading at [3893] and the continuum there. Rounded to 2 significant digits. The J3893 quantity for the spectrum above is 1.2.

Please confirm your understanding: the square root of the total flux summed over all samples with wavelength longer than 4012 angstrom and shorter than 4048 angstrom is 12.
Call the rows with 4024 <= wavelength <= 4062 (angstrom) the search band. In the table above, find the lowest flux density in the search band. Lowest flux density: 10.7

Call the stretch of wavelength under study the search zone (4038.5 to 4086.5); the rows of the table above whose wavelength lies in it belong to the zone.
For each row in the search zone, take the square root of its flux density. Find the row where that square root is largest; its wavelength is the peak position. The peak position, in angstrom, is 4067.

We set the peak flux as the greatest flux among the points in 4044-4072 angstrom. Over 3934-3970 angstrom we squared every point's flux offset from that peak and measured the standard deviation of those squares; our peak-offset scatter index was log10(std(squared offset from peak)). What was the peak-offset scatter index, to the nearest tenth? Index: 0.6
